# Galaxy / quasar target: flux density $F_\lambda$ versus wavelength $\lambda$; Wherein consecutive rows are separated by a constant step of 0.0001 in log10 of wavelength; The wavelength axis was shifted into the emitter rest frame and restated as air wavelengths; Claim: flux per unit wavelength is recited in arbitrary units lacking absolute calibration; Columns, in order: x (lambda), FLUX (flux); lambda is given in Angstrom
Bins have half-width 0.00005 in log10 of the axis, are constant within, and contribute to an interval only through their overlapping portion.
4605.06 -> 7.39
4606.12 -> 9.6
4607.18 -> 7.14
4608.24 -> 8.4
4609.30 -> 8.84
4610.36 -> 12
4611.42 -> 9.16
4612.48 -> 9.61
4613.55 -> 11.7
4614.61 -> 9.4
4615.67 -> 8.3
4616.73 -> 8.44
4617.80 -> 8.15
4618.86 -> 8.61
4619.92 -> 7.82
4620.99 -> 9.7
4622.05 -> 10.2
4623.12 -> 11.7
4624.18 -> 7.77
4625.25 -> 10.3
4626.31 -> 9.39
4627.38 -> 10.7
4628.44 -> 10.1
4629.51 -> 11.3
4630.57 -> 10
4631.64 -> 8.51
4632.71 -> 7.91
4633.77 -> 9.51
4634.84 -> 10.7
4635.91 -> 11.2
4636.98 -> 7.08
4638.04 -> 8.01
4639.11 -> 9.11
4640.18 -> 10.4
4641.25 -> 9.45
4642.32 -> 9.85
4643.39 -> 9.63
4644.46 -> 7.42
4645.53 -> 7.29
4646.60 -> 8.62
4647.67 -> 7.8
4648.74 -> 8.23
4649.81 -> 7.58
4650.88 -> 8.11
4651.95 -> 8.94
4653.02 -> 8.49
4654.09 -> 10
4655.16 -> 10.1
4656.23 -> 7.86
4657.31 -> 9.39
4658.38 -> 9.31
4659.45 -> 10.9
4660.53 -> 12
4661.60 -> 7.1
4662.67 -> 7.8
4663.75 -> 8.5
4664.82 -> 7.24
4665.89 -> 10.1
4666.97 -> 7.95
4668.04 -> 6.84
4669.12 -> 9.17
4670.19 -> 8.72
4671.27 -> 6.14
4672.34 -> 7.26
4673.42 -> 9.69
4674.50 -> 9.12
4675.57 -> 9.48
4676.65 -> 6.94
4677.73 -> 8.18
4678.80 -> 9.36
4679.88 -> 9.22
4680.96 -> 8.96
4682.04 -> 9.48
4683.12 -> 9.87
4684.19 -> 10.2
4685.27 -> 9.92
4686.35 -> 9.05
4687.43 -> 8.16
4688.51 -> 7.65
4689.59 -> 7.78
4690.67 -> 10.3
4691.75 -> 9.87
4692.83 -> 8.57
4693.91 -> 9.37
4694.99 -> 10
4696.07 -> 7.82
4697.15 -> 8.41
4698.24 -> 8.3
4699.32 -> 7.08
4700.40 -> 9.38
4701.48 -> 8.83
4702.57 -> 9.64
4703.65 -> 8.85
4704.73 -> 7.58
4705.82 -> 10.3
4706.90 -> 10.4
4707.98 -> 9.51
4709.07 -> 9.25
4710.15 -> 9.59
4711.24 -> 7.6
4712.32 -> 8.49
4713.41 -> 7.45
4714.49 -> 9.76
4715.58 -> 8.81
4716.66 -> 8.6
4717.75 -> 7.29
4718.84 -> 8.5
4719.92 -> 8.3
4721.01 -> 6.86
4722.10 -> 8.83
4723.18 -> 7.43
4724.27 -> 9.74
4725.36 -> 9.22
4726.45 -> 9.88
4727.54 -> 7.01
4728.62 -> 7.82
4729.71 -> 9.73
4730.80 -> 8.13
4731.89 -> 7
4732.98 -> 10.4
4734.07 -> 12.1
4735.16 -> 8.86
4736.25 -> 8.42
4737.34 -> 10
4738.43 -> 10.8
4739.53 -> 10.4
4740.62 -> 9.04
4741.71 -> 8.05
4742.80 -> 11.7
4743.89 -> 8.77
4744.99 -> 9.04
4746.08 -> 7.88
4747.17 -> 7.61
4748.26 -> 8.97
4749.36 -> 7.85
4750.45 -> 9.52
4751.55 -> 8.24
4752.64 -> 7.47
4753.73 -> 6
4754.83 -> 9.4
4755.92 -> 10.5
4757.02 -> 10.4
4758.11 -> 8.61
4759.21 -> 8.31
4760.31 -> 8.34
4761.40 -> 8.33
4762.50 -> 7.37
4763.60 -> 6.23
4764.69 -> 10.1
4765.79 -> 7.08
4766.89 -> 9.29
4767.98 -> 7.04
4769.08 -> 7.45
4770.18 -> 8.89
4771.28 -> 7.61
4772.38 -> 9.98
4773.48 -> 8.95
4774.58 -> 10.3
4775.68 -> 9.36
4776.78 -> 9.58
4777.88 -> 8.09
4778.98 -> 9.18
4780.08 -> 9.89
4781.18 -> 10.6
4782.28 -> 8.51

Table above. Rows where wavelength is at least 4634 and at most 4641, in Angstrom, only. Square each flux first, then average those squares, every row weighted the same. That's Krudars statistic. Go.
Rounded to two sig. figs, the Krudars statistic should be 91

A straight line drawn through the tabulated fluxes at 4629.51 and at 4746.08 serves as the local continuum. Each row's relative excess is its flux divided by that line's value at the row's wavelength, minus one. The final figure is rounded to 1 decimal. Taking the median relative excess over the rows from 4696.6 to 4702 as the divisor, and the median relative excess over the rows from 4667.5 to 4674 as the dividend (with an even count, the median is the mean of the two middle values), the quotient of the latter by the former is 2.1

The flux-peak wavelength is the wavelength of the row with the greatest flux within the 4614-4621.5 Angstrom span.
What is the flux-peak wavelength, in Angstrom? 4620.99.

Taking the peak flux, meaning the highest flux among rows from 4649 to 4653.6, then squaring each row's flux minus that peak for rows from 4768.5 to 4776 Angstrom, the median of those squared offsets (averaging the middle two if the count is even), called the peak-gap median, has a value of 1.1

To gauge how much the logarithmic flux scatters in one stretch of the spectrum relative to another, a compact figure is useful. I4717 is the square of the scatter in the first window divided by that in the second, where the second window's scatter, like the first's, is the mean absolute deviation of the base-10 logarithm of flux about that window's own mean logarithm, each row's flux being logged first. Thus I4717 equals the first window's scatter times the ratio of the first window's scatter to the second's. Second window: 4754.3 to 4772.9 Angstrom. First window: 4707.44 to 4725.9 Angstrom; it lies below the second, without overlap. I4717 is 0.028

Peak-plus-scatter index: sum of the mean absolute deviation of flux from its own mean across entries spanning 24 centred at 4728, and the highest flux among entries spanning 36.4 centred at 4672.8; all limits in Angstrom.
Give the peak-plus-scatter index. 13.12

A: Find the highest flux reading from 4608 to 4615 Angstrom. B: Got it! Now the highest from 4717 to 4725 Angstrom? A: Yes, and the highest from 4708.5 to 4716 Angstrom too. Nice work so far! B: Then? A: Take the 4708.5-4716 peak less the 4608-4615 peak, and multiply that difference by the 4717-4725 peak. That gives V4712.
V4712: -22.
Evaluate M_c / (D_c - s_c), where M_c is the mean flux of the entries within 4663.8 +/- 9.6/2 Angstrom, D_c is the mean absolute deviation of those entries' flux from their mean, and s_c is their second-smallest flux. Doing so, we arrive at -1.56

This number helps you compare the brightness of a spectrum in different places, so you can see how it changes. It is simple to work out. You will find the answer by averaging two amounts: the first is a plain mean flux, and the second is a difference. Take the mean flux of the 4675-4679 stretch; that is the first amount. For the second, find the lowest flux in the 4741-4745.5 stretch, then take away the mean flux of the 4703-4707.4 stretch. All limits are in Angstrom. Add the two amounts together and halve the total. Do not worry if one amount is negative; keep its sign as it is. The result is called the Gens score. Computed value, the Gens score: 3.6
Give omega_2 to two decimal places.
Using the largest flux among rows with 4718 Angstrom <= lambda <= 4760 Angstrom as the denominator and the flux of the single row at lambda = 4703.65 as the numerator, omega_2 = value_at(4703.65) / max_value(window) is 0.73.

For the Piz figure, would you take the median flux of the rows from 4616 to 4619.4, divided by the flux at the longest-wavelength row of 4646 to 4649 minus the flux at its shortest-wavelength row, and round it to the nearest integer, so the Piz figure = -22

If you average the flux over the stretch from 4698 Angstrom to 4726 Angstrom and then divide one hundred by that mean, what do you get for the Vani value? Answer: 11.5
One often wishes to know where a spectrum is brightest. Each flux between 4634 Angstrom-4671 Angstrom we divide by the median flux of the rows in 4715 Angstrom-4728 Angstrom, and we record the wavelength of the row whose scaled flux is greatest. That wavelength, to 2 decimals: 4660.53 Angstrom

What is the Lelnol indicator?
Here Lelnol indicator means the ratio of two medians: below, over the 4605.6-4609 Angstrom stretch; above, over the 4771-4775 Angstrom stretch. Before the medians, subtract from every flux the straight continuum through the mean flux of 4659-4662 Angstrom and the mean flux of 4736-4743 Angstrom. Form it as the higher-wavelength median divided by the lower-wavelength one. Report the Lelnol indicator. 0.1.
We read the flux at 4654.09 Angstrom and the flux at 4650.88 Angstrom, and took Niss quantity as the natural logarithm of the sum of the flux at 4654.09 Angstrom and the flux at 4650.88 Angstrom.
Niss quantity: 2.90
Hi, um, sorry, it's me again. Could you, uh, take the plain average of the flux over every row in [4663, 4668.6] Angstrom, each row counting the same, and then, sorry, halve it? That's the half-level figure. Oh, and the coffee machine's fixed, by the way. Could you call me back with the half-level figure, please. 4.1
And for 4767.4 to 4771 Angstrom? 3.9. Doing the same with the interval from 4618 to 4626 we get 4.7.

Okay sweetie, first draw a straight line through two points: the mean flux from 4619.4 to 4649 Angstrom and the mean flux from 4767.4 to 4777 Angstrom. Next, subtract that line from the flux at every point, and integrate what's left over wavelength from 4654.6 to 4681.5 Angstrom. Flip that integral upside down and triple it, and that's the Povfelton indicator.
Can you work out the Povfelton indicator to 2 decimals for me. -0.24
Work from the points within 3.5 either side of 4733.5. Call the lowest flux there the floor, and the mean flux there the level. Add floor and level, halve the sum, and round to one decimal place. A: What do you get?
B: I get 8.1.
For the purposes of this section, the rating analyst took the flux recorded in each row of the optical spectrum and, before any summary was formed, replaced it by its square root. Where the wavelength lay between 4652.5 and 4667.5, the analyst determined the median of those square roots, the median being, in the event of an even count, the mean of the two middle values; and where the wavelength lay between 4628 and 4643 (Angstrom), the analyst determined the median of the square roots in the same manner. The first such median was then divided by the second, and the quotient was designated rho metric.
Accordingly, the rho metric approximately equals 0.96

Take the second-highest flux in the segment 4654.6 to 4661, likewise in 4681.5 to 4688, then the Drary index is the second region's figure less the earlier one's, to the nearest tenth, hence -1.0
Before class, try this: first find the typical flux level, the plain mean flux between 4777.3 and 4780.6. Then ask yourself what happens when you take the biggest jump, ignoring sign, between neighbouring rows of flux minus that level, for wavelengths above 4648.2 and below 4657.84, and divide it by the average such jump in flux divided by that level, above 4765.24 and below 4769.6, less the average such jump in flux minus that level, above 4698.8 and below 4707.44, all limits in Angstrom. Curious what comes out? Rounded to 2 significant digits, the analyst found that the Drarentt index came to -2.2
